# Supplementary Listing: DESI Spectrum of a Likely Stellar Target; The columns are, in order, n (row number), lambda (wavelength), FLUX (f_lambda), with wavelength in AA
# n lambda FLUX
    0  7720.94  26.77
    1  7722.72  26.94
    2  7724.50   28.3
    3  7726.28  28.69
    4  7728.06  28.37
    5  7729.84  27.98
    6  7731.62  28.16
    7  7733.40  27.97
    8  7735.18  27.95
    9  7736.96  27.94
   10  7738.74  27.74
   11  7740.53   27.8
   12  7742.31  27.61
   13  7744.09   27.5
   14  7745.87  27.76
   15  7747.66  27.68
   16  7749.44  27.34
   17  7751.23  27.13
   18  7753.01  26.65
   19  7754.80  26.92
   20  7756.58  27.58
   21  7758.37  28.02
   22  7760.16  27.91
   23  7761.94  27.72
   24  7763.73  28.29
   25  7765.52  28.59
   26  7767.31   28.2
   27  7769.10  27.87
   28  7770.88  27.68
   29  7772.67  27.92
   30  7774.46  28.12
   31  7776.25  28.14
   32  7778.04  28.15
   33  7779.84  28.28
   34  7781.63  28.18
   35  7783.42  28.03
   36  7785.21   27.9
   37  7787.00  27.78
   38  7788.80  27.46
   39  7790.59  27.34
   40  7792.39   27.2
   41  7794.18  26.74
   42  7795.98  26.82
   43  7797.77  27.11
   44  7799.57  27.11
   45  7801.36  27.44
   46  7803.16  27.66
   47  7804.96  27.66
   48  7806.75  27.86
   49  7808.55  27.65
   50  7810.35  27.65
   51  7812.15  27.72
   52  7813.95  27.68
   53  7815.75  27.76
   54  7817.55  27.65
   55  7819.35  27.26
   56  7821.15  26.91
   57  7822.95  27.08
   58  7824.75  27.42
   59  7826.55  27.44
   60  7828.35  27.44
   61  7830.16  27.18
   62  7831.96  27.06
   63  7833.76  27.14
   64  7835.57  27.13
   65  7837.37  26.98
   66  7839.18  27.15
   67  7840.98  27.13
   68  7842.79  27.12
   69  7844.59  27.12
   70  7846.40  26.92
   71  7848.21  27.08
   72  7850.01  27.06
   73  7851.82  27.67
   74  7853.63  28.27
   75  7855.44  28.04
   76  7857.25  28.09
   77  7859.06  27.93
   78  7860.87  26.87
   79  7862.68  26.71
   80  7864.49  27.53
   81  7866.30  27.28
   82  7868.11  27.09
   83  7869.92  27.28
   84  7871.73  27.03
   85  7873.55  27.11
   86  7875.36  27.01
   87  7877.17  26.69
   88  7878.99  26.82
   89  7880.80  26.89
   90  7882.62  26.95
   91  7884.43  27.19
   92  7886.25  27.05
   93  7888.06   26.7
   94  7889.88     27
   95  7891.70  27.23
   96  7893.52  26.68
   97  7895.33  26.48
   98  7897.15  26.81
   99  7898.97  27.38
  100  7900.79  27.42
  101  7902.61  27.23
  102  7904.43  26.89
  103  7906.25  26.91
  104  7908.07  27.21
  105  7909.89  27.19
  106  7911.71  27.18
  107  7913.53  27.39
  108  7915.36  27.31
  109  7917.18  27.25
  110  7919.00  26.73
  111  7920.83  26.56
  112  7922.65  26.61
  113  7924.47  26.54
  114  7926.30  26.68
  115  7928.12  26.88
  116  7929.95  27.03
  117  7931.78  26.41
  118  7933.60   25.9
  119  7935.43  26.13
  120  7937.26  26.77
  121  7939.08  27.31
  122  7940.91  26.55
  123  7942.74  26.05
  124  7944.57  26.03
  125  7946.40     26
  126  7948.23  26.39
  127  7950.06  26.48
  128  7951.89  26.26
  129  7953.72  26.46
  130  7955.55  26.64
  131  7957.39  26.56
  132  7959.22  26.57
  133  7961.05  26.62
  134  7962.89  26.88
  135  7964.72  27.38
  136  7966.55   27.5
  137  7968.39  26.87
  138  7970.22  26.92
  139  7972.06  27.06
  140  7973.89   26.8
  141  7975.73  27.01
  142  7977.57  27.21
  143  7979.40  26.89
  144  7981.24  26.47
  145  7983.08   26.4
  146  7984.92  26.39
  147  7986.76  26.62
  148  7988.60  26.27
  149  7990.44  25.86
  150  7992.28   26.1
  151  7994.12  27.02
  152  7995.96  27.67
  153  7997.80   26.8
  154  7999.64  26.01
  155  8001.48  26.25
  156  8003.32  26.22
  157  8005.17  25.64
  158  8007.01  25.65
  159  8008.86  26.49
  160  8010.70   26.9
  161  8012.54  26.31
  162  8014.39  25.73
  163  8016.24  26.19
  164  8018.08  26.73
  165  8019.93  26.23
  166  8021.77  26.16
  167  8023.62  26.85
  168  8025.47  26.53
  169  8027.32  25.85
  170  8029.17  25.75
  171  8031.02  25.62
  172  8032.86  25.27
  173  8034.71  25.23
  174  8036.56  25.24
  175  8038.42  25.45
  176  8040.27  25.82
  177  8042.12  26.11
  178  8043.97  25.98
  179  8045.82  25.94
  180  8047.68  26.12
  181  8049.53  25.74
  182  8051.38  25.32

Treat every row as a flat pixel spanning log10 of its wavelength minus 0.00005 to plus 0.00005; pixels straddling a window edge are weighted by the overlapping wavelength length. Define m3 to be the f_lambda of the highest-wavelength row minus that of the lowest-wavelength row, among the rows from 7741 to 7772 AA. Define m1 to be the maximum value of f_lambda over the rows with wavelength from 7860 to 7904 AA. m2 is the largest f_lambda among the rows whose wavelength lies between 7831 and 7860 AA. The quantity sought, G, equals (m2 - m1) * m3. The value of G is 0.052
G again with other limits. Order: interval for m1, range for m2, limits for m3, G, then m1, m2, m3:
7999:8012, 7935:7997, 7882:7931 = 0.062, 26.9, 27.67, 0.08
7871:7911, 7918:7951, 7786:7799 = 0.074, 27.42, 27.31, -0.67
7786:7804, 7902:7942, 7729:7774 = 0.023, 27.78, 27.39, -0.06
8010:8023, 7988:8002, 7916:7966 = 0.100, 26.9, 27.67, 0.13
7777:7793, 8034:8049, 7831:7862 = 0.410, 28.28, 26.12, -0.19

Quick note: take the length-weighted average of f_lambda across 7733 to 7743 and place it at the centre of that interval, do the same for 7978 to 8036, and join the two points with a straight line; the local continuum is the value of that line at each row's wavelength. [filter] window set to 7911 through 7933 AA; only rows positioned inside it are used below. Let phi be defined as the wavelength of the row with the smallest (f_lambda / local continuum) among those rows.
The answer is 7931.78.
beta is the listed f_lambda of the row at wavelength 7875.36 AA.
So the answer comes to 27.01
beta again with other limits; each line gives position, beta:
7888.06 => 26.7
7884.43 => 27.19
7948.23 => 26.39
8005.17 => 25.64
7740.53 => 27.8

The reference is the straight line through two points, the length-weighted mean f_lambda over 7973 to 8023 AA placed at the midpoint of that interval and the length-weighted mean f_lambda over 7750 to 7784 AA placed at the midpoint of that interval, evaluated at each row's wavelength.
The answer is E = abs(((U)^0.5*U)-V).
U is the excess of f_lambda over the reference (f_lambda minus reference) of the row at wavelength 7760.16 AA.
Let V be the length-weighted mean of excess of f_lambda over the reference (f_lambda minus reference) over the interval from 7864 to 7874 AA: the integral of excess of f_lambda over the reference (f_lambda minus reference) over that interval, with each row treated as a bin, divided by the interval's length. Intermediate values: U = 0.0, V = -0.02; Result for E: 0.0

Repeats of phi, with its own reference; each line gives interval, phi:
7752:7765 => 7753.01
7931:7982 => 7933.60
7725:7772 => 7753.01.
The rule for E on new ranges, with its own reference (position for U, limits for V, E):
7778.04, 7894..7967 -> 0.3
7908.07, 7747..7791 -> 0.1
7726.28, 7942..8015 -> 0.5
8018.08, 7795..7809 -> 0.5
